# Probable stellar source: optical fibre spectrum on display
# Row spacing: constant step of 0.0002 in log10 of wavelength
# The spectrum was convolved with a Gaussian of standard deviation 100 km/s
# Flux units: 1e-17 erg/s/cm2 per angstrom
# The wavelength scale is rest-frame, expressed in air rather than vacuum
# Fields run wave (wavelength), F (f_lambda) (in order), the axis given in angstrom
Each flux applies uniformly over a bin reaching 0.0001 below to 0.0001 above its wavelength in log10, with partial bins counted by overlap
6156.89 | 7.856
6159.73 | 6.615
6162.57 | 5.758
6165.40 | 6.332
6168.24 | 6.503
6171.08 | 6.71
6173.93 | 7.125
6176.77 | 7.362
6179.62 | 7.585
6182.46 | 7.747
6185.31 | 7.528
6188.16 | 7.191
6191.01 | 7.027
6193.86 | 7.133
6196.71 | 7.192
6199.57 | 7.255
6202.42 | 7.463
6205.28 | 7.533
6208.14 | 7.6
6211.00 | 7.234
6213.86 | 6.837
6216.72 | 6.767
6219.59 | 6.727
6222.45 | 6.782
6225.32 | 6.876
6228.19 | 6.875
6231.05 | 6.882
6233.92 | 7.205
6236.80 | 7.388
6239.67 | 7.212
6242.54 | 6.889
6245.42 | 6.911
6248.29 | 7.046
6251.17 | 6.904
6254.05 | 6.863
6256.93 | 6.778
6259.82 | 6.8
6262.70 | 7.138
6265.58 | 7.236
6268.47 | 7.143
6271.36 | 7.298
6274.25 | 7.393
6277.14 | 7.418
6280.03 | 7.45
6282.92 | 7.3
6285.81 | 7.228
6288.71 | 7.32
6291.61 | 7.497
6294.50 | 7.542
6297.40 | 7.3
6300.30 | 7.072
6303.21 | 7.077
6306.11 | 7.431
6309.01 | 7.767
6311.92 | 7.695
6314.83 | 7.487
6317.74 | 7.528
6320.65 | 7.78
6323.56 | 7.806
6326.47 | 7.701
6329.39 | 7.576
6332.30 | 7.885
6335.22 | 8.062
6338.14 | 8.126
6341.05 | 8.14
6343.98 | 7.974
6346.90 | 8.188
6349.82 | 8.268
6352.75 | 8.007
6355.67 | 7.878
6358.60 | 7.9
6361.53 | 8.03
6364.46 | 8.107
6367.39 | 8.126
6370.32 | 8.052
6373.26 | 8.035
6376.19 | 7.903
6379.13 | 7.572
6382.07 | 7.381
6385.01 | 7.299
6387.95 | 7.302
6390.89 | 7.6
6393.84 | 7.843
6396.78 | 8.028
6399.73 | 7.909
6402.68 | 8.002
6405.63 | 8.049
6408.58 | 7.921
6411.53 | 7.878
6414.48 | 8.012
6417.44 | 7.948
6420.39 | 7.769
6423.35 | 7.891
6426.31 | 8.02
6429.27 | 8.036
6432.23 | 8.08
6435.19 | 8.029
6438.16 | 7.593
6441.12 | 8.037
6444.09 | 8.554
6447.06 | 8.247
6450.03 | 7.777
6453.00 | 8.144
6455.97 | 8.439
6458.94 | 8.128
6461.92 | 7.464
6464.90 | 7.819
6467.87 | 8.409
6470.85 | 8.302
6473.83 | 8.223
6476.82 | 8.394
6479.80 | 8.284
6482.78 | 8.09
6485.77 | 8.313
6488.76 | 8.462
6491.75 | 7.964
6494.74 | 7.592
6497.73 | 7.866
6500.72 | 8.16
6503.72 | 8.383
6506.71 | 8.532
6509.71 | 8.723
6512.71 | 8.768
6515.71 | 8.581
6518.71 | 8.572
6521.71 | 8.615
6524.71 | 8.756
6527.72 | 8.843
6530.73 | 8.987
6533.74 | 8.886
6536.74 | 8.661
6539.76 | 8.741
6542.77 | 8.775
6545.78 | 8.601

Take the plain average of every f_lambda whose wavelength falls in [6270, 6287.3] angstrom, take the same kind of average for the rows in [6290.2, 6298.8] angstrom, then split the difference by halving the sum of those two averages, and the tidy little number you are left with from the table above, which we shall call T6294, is 7.4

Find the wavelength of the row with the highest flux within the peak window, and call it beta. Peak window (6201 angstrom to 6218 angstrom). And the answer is 6208.14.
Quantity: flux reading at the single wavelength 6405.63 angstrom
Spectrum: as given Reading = 8.049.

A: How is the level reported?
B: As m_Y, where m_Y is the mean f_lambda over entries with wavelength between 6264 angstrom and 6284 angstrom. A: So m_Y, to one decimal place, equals 7.3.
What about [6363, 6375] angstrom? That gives 8.1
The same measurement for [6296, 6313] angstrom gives 7.4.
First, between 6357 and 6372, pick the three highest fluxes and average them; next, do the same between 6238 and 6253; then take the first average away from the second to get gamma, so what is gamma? -1.04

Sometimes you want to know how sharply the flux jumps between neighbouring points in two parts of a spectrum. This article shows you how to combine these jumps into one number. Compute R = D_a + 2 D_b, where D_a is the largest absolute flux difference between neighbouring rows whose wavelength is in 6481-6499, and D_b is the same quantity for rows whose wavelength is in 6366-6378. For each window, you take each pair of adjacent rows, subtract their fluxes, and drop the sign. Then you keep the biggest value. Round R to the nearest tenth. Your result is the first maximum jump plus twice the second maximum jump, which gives 0.8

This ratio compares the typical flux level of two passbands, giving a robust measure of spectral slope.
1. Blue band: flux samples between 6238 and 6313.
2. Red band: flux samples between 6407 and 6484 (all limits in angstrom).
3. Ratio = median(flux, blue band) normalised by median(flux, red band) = 0.90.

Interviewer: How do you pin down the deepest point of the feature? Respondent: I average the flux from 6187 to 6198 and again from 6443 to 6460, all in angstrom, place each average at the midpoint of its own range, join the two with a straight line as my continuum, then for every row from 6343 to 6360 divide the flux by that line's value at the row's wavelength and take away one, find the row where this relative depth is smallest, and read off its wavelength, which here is 6355.67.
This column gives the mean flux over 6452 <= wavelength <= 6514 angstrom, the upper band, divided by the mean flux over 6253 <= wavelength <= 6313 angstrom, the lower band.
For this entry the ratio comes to 1.13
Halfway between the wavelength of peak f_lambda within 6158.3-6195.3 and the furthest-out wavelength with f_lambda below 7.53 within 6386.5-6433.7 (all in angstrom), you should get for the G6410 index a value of 6285.2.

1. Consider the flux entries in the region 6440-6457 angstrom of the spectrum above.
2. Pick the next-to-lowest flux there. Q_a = 8.037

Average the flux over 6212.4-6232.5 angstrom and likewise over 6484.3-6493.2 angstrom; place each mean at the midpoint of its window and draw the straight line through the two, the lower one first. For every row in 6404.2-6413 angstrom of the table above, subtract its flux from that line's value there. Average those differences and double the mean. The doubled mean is -0.3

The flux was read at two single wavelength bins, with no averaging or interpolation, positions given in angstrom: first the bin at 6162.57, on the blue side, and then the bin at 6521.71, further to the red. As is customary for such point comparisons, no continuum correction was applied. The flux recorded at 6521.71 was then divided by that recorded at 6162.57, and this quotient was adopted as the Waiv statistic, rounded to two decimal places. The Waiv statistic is 1.50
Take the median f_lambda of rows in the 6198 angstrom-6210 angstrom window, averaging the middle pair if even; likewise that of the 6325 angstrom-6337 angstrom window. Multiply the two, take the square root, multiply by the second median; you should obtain 60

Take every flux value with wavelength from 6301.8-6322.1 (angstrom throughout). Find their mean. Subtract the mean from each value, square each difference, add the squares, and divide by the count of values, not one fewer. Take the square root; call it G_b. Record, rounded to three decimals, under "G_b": 0.228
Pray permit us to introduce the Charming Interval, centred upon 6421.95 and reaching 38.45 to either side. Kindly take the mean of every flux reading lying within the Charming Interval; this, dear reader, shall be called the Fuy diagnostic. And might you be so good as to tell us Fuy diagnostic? 7.94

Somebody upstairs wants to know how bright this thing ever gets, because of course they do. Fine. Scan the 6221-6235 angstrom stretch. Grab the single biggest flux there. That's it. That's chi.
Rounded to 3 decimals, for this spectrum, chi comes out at 7.205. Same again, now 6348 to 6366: 8.268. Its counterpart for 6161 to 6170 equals 6.503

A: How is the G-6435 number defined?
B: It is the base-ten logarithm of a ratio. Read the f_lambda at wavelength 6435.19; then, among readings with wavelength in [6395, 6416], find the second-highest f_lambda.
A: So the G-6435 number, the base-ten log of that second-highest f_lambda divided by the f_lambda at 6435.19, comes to 0.000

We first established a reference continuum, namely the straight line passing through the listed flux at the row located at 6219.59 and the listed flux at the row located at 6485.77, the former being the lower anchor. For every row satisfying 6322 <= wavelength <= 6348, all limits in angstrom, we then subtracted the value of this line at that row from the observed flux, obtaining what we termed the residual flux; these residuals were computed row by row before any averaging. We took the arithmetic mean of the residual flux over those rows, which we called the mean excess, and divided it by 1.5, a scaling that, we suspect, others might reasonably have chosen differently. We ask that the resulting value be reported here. 0.35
